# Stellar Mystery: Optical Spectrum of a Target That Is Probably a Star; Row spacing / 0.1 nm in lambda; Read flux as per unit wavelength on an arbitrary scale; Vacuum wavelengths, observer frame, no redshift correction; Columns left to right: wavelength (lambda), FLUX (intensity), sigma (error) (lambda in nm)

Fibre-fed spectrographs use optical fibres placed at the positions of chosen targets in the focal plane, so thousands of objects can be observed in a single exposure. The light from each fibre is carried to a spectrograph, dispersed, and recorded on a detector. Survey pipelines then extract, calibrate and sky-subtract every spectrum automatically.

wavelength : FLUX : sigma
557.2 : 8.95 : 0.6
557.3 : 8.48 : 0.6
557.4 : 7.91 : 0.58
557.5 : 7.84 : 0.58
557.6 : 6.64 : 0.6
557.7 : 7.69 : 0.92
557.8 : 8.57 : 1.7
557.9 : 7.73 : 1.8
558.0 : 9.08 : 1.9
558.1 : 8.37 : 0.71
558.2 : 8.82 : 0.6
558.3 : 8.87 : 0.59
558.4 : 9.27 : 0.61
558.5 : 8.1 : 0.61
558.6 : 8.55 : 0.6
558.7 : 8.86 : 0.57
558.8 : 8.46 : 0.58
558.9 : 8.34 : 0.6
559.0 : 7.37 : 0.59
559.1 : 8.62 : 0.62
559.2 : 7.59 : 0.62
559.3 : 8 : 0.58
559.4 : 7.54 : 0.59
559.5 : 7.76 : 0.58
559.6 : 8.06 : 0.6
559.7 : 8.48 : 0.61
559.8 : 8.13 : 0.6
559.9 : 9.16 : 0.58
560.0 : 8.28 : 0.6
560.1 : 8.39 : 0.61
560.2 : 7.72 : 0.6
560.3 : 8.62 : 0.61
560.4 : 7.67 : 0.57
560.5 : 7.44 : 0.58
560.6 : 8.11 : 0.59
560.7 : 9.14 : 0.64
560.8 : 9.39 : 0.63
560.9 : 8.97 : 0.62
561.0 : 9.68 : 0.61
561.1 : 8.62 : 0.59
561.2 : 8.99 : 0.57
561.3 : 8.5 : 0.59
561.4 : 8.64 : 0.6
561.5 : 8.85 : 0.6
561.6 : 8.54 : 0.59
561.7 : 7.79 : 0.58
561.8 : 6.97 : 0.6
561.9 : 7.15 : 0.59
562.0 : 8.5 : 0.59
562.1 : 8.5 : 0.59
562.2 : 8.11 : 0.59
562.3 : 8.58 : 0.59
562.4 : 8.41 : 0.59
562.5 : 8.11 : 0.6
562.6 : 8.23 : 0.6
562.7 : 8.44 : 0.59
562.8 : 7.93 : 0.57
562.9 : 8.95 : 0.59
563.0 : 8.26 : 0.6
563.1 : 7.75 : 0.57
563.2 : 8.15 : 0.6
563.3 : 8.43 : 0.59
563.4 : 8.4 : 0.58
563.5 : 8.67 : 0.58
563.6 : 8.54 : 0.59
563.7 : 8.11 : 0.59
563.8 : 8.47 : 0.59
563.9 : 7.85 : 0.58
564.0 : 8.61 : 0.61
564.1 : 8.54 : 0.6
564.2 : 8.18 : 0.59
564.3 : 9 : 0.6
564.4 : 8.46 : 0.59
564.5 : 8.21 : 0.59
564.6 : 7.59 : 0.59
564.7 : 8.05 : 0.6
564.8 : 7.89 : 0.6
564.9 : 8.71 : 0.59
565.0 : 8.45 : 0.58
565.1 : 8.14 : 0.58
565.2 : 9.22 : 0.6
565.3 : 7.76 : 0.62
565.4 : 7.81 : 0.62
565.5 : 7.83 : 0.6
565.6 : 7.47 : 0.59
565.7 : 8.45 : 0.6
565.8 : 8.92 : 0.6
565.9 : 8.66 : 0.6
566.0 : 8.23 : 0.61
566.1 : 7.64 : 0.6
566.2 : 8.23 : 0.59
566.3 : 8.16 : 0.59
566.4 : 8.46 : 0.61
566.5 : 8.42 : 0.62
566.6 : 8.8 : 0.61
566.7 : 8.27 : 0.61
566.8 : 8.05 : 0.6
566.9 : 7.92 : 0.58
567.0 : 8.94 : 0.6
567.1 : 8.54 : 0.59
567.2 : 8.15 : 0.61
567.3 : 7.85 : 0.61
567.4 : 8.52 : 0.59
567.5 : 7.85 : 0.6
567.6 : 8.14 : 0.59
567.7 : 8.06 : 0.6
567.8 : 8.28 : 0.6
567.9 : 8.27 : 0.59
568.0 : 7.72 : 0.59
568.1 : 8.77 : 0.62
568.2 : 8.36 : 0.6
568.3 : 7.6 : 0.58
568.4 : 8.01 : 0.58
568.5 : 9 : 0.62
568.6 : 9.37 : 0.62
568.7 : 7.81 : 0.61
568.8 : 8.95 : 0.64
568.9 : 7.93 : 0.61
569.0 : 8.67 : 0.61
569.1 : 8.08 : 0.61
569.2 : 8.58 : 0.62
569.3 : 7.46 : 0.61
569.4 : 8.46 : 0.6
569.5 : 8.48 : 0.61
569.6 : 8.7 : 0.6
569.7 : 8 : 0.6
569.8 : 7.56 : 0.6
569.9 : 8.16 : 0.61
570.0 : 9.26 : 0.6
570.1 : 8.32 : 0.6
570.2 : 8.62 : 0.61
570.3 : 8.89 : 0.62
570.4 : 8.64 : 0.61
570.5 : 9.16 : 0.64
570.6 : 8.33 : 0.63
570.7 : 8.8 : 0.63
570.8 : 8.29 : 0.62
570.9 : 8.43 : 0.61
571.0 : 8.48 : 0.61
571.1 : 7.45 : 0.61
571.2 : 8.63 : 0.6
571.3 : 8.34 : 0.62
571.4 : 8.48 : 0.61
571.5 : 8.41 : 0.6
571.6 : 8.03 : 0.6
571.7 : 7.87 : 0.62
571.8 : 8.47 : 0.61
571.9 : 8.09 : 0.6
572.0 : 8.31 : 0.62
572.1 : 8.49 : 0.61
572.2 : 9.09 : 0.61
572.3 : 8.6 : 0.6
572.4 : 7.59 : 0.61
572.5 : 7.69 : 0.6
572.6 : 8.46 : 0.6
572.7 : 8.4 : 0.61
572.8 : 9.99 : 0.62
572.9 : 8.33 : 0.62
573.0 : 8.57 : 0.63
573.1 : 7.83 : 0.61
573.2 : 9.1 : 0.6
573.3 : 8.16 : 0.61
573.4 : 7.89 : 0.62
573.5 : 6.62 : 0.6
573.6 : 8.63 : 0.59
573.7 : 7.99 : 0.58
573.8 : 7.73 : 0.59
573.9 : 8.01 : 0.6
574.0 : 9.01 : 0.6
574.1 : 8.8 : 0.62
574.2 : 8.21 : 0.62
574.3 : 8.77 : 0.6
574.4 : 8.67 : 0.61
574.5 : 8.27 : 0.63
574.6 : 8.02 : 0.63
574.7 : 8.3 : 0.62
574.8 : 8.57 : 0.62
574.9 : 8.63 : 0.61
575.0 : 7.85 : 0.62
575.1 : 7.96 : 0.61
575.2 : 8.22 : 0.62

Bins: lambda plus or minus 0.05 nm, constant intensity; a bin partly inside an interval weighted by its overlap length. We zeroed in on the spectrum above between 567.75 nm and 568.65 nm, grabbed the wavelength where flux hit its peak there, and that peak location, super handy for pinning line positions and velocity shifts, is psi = 568.6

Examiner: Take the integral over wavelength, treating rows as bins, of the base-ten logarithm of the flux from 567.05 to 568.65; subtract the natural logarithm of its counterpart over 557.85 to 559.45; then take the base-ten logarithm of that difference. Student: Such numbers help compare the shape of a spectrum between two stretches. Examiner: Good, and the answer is 0.034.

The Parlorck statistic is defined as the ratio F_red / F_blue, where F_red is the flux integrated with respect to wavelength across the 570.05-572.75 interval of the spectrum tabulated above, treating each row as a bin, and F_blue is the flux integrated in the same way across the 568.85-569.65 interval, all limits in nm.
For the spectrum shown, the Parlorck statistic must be 3.4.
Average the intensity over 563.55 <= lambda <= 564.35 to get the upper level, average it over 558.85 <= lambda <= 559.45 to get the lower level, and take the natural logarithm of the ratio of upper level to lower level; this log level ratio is 0.062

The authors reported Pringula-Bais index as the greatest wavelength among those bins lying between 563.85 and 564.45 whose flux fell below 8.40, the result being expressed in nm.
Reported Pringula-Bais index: 564.2 nm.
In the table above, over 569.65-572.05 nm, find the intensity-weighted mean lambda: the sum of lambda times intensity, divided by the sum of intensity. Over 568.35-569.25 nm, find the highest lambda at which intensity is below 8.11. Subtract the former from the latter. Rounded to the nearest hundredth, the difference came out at -1.74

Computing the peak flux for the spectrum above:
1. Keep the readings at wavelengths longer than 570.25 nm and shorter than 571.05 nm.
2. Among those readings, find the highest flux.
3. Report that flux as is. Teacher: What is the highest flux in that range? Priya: 9.16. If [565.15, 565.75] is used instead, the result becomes 9.22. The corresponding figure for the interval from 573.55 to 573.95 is 8.63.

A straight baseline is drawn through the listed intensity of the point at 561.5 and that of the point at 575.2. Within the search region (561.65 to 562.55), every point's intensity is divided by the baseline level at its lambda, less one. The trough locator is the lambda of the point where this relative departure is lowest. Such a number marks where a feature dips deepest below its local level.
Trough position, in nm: 561.8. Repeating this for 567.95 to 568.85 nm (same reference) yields 568.3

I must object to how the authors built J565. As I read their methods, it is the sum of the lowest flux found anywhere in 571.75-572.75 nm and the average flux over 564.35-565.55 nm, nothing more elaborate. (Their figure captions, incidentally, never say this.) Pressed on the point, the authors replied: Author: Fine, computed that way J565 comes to 15.8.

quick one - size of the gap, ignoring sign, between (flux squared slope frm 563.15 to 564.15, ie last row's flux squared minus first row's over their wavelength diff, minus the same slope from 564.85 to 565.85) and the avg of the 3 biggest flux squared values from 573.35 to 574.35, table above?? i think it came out 75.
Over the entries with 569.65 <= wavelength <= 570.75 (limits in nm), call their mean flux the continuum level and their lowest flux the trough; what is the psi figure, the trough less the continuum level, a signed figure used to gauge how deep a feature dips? -0.96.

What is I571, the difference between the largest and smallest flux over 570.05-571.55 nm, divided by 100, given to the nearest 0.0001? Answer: 0.0171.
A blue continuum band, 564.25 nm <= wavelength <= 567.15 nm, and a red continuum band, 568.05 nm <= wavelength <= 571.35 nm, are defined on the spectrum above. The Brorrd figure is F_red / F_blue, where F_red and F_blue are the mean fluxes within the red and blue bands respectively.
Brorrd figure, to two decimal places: 1.02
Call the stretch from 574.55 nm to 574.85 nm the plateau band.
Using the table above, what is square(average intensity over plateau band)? 68.8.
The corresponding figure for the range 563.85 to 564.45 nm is 71.2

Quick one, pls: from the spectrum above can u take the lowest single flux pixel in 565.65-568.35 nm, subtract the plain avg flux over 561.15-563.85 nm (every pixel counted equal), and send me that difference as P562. -0.70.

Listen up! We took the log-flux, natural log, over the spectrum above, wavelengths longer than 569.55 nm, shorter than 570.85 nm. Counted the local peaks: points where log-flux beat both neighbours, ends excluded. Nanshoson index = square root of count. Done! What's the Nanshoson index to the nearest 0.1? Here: 2.0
